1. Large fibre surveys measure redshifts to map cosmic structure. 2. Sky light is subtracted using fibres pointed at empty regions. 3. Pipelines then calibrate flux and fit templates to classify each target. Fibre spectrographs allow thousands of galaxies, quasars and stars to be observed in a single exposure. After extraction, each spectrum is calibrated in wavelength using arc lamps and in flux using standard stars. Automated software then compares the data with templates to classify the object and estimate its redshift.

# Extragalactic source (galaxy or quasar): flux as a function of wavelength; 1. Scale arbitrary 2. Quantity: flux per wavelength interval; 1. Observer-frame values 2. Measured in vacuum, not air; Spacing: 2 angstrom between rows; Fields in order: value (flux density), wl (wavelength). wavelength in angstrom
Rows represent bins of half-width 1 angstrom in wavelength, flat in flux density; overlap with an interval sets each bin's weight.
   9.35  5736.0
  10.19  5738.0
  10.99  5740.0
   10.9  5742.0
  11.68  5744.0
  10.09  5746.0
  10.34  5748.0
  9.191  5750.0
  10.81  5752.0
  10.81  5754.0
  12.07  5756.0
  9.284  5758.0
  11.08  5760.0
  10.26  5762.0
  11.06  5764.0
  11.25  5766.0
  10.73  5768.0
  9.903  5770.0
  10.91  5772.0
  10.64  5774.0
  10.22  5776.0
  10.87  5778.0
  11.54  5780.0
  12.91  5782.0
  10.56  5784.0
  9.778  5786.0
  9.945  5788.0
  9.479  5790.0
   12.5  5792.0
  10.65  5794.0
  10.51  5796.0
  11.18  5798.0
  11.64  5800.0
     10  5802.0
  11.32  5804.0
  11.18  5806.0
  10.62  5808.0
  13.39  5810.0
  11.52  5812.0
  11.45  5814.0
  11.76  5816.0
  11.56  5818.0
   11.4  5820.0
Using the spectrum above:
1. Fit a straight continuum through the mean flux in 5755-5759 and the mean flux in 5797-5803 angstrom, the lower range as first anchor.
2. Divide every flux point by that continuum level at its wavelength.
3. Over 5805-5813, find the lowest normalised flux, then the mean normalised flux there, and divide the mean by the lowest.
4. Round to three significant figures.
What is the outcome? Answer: 1.10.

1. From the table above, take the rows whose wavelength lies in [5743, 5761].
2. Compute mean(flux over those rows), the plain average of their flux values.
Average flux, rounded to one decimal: 10.6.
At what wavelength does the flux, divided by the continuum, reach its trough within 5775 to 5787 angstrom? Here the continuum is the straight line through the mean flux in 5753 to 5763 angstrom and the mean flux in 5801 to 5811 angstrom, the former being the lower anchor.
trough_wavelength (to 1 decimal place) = 5786.0 angstrom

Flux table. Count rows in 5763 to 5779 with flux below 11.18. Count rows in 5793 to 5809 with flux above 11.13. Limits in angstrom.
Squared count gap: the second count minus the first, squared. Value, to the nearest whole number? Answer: 9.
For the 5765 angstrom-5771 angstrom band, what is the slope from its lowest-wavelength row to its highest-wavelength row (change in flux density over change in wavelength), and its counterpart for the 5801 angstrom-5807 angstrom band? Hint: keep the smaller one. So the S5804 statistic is -0.34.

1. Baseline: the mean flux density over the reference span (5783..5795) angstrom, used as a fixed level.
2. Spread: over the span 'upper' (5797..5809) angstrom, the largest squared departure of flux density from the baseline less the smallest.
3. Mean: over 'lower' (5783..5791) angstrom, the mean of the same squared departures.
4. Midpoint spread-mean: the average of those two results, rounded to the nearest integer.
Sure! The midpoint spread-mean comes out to 1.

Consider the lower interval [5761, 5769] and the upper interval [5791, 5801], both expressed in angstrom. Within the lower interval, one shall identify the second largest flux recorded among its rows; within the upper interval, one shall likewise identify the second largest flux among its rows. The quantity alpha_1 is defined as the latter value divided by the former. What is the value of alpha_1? 1.052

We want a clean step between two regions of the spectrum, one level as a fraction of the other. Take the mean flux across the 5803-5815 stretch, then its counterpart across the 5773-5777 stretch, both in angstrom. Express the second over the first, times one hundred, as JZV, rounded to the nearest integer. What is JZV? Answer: 90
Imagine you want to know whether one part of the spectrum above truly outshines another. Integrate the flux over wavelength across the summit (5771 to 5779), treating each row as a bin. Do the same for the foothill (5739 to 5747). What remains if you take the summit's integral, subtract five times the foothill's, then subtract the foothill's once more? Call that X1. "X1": -439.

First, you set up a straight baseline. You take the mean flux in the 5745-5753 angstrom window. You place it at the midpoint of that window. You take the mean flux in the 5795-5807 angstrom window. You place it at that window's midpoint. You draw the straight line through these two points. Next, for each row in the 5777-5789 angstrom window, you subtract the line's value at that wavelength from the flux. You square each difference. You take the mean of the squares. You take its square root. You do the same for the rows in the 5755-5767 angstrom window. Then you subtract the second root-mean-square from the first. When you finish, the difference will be 0.11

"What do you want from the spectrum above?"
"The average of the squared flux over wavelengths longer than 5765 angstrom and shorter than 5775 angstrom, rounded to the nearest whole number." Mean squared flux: 114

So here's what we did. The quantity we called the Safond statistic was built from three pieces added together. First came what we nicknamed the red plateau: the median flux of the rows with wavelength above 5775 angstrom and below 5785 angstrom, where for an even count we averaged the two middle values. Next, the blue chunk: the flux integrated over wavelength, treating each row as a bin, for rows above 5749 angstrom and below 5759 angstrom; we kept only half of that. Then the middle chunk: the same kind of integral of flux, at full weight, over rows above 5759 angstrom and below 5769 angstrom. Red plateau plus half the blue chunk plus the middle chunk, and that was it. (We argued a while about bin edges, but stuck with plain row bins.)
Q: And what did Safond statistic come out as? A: 172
